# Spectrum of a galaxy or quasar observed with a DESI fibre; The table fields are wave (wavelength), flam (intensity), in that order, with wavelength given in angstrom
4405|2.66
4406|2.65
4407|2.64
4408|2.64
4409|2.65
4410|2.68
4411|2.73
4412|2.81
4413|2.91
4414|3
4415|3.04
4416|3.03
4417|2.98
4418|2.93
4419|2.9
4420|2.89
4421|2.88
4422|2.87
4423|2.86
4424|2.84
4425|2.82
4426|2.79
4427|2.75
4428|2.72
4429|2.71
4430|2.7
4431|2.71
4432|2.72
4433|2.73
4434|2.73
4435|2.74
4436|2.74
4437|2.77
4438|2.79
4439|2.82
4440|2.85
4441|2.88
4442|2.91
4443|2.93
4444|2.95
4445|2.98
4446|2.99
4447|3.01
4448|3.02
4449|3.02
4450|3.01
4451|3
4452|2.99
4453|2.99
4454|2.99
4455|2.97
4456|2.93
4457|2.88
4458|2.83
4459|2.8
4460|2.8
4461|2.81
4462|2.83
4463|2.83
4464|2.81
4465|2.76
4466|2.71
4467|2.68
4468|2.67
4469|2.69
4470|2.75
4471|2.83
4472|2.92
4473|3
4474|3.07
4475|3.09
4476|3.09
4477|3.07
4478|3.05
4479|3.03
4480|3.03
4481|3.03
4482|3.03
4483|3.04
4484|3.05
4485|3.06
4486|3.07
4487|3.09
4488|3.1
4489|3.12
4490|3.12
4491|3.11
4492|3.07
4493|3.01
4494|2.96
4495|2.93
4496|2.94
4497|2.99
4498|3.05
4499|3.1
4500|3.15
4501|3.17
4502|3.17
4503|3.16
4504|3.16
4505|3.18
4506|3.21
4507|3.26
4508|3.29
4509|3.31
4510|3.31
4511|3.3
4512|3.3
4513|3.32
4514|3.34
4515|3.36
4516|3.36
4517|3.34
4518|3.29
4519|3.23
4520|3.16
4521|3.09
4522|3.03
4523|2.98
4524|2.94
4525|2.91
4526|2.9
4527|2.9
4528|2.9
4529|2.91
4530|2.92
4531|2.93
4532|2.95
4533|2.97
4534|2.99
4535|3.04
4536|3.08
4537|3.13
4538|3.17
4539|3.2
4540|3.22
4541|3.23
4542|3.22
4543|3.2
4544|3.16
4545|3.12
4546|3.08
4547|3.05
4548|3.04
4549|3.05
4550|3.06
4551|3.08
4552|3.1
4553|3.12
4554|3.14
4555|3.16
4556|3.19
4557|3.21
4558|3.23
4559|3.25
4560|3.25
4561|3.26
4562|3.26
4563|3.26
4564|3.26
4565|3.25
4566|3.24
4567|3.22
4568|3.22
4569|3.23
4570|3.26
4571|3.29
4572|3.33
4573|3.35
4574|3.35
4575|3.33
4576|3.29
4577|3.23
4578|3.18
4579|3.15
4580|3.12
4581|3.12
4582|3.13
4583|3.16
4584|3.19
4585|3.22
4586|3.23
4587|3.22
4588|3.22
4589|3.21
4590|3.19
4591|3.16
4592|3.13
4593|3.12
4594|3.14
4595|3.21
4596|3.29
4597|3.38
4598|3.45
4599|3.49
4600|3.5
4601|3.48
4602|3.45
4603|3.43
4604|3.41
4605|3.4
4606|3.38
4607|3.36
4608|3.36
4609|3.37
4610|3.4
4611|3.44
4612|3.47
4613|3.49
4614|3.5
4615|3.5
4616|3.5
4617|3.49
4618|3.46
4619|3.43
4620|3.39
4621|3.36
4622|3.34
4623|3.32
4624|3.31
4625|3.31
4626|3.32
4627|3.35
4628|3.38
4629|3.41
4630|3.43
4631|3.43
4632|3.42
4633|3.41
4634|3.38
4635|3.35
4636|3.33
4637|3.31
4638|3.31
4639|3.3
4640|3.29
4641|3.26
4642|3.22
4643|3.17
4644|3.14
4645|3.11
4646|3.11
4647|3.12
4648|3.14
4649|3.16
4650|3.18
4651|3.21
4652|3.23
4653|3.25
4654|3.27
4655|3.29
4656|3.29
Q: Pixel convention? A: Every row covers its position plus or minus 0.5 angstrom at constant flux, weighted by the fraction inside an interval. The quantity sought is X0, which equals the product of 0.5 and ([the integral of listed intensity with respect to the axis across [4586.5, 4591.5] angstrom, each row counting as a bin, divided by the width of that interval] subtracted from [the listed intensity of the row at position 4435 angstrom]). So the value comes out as -0.23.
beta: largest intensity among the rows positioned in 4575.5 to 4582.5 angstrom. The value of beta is 3.29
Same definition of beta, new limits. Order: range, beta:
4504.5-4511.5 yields 3.31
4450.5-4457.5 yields 3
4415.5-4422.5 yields 3.03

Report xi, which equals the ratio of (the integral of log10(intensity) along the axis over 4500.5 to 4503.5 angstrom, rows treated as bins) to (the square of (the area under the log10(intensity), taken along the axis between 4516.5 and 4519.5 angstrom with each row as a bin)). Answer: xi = 0.62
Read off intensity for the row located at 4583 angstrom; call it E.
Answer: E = 3.16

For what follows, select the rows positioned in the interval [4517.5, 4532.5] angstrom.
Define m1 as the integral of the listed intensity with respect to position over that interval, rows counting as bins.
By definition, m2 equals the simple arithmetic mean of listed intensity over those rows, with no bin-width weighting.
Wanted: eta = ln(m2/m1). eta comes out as -2.7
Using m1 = 45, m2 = 3.00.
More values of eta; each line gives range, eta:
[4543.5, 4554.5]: -2.4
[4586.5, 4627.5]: -3.7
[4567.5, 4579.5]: -2.5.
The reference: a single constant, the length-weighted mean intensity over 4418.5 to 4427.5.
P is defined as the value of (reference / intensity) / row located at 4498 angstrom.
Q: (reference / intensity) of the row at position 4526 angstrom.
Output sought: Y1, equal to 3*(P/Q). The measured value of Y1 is 2.9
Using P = 0.93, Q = 0.981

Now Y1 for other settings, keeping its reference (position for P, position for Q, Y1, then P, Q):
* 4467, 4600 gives 3.9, 1.06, 0.813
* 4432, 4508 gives 3.6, 1.05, 0.865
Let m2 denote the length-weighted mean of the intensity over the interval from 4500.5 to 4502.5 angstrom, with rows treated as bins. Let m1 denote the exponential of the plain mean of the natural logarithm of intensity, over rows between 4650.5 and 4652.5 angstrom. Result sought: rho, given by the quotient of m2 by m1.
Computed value 0.98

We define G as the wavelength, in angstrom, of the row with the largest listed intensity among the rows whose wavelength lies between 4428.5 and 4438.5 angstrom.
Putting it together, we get 4438 angstrom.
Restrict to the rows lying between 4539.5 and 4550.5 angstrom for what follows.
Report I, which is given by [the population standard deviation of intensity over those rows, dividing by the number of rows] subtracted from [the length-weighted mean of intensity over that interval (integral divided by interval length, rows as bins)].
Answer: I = 3.06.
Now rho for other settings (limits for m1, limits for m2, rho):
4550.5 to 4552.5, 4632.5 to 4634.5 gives 1.10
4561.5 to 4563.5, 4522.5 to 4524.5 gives 0.91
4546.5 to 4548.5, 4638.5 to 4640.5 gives 1.08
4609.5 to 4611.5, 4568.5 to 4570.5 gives 0.95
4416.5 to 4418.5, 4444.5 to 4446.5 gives 1.01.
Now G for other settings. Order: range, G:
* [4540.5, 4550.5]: 4541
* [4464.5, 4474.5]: 4474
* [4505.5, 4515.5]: 4515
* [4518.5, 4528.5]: 4519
